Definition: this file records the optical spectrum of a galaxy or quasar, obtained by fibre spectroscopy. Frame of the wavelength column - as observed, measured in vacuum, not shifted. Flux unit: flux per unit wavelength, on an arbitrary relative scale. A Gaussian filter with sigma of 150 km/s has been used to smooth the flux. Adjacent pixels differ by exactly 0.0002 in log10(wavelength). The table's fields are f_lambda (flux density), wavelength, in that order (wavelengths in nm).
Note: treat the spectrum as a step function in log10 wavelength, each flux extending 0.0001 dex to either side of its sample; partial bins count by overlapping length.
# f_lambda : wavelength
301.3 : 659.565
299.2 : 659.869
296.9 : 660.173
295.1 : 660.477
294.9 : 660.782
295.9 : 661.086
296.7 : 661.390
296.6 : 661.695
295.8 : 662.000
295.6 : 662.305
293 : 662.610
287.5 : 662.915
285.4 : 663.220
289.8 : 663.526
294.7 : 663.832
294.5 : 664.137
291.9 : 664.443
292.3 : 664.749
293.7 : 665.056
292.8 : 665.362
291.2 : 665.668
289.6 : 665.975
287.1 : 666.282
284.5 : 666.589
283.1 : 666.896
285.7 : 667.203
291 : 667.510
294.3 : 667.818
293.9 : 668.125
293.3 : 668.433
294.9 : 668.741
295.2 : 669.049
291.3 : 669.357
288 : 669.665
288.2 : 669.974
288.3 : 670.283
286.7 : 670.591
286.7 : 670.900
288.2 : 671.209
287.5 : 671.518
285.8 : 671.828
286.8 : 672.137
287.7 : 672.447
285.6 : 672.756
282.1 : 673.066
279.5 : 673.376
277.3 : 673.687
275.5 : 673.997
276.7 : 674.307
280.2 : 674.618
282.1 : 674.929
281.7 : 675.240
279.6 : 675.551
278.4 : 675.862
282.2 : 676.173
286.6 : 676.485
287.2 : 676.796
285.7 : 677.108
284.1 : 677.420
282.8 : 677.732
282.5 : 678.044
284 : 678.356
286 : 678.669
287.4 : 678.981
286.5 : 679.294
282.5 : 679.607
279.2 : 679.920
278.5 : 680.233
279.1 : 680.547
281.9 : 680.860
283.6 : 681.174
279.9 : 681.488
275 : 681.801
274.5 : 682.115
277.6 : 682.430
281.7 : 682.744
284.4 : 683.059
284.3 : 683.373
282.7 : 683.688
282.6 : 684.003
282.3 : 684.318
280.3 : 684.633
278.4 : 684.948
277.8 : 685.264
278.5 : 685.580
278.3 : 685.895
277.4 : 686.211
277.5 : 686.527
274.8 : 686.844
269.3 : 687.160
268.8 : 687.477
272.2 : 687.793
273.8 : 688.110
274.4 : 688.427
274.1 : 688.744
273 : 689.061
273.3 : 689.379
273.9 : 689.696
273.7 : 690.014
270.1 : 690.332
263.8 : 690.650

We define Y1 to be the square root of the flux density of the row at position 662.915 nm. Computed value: 17.0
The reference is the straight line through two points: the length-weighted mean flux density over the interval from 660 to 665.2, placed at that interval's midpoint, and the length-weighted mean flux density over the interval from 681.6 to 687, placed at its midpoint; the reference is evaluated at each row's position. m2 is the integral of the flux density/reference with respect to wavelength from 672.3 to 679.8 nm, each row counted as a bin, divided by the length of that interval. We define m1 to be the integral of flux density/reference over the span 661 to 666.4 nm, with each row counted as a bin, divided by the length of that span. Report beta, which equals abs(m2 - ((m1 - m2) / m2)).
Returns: 0.987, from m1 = 0.999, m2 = 0.99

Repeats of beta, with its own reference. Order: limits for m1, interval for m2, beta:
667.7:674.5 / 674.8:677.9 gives 0.994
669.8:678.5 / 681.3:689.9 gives 0.998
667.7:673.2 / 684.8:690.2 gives 0.978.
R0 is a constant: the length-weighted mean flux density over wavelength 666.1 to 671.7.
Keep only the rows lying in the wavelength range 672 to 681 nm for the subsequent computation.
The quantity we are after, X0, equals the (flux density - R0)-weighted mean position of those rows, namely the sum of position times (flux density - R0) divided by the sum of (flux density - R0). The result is 676.43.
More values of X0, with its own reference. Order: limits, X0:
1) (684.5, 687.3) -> 686.06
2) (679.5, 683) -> 681.27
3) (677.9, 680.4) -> 679.35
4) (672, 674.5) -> 673.61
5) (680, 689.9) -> 685.62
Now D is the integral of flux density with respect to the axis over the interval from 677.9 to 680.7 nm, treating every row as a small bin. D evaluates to 792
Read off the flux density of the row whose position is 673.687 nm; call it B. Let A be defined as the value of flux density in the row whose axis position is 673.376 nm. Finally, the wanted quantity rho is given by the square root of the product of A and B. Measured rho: 278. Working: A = 279.5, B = 277.3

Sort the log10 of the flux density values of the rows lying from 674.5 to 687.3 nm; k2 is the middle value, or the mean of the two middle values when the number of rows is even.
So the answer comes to 2.45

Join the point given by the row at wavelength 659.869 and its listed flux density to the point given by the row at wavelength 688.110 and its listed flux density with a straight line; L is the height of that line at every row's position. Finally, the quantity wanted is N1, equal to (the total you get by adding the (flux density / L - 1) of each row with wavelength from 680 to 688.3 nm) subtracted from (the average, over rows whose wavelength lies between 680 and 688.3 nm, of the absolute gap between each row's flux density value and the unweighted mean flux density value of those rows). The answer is 3.2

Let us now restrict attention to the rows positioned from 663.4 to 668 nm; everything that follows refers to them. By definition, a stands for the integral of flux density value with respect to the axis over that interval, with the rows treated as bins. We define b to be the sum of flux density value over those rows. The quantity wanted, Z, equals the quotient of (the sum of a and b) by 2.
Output 2846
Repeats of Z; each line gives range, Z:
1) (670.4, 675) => 2776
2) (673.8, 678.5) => 2777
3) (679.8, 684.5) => 2763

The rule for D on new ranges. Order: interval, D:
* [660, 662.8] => 827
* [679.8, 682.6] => 781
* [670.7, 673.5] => 800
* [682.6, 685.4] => 789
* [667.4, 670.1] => 789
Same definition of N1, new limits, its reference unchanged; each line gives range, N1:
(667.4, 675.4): 4.7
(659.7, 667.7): 3.9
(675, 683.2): 2.8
